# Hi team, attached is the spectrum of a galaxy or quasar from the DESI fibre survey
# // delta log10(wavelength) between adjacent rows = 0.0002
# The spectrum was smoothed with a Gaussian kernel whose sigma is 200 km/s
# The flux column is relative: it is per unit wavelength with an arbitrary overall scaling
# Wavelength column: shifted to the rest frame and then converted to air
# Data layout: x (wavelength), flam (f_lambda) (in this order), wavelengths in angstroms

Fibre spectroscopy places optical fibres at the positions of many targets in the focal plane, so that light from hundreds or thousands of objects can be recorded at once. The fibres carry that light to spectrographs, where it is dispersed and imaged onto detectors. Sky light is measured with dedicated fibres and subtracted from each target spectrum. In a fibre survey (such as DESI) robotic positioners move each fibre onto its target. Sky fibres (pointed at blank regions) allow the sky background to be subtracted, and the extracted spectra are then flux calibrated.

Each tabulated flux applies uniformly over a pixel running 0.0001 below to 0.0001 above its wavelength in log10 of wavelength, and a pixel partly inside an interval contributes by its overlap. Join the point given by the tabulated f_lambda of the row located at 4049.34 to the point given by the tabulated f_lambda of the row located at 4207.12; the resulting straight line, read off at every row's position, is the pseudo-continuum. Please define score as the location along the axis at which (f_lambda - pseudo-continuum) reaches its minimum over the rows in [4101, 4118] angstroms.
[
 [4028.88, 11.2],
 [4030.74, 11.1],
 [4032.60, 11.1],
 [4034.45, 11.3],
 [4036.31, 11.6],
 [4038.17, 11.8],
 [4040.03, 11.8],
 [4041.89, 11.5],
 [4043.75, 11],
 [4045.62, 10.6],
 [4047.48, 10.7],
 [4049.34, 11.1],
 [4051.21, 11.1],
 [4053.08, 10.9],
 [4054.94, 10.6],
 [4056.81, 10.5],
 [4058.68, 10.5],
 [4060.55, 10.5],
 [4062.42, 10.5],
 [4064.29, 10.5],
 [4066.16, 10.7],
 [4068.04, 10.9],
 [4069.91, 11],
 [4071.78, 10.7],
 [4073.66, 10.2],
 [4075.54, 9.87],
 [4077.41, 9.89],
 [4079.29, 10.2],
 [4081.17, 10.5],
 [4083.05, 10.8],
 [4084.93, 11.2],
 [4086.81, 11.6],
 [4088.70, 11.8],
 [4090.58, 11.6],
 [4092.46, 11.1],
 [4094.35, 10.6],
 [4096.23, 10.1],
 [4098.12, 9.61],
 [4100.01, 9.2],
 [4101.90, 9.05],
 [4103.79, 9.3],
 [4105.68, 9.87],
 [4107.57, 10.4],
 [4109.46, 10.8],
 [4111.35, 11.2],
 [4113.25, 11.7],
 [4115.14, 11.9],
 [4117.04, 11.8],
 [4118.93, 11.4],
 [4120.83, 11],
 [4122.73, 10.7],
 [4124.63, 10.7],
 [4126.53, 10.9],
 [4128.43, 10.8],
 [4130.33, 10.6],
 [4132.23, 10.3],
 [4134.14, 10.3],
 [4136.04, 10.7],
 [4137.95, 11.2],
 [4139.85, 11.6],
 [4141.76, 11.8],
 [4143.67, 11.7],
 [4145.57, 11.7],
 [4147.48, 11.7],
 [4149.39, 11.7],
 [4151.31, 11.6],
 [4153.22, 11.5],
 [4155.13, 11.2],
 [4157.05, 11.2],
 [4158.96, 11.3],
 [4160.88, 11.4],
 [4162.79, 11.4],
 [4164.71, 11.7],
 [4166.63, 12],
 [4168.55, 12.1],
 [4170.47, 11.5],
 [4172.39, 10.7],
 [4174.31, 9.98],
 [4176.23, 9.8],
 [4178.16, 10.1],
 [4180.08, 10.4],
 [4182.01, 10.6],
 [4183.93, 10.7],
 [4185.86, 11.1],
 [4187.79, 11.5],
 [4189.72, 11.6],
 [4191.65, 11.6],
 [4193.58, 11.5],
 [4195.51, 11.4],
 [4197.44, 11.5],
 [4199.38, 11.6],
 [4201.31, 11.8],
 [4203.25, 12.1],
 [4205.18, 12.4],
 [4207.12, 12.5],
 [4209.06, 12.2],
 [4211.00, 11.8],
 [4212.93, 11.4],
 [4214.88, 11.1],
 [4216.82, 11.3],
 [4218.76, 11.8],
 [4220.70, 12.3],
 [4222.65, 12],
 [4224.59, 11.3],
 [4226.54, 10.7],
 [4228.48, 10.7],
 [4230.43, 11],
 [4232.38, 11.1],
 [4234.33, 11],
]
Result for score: 4101.90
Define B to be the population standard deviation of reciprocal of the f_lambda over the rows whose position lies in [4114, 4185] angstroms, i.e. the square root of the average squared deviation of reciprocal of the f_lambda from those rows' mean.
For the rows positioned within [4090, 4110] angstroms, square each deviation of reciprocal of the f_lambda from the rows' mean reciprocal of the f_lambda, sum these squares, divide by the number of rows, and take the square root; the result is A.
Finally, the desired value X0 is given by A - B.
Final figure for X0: 0.003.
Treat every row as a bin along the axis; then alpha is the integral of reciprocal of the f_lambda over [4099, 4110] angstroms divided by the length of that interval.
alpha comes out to 0.103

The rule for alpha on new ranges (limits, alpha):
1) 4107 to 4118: 0.088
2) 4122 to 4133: 0.094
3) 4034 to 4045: 0.087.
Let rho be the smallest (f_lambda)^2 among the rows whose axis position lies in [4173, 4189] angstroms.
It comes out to 96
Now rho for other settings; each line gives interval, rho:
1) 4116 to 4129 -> 114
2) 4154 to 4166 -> 125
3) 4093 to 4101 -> 85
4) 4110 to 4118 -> 125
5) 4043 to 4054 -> 112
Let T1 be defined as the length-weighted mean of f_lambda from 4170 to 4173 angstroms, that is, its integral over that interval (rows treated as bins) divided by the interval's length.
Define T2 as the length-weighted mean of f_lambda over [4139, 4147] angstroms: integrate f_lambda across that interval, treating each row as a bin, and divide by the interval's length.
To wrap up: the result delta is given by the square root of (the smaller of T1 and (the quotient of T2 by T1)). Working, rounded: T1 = 11.1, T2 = 11.7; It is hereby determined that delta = 1.03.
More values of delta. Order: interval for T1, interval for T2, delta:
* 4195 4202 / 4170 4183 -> 0.95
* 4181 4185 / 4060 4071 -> 1.00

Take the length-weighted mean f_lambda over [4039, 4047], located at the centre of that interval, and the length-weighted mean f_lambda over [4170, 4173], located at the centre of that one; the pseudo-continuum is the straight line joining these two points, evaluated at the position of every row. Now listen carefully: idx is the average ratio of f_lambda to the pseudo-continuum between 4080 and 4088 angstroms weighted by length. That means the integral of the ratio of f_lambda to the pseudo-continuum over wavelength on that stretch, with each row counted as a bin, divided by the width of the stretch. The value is 0.99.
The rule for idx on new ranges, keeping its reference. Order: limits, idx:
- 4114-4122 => 1.03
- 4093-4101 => 0.89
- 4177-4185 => 0.94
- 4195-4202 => 1.05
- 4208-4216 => 1.05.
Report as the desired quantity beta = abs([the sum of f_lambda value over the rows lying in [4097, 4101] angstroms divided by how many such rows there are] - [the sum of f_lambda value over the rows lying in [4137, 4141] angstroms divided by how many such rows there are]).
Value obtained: 2.0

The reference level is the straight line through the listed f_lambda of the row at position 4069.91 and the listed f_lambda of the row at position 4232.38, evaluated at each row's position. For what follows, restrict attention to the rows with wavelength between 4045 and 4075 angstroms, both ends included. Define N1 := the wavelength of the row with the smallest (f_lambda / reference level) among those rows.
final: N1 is 4073.66 angstroms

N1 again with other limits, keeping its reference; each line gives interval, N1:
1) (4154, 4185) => 4176.23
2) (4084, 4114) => 4101.90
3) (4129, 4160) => 4134.14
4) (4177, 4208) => 4178.16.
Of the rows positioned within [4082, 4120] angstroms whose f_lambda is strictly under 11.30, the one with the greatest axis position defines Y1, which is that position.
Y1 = 4111.35 angstroms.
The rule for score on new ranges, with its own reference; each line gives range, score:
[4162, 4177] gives 4176.23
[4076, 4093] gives 4077.41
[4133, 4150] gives 4134.14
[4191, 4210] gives 4195.51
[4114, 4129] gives 4124.63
